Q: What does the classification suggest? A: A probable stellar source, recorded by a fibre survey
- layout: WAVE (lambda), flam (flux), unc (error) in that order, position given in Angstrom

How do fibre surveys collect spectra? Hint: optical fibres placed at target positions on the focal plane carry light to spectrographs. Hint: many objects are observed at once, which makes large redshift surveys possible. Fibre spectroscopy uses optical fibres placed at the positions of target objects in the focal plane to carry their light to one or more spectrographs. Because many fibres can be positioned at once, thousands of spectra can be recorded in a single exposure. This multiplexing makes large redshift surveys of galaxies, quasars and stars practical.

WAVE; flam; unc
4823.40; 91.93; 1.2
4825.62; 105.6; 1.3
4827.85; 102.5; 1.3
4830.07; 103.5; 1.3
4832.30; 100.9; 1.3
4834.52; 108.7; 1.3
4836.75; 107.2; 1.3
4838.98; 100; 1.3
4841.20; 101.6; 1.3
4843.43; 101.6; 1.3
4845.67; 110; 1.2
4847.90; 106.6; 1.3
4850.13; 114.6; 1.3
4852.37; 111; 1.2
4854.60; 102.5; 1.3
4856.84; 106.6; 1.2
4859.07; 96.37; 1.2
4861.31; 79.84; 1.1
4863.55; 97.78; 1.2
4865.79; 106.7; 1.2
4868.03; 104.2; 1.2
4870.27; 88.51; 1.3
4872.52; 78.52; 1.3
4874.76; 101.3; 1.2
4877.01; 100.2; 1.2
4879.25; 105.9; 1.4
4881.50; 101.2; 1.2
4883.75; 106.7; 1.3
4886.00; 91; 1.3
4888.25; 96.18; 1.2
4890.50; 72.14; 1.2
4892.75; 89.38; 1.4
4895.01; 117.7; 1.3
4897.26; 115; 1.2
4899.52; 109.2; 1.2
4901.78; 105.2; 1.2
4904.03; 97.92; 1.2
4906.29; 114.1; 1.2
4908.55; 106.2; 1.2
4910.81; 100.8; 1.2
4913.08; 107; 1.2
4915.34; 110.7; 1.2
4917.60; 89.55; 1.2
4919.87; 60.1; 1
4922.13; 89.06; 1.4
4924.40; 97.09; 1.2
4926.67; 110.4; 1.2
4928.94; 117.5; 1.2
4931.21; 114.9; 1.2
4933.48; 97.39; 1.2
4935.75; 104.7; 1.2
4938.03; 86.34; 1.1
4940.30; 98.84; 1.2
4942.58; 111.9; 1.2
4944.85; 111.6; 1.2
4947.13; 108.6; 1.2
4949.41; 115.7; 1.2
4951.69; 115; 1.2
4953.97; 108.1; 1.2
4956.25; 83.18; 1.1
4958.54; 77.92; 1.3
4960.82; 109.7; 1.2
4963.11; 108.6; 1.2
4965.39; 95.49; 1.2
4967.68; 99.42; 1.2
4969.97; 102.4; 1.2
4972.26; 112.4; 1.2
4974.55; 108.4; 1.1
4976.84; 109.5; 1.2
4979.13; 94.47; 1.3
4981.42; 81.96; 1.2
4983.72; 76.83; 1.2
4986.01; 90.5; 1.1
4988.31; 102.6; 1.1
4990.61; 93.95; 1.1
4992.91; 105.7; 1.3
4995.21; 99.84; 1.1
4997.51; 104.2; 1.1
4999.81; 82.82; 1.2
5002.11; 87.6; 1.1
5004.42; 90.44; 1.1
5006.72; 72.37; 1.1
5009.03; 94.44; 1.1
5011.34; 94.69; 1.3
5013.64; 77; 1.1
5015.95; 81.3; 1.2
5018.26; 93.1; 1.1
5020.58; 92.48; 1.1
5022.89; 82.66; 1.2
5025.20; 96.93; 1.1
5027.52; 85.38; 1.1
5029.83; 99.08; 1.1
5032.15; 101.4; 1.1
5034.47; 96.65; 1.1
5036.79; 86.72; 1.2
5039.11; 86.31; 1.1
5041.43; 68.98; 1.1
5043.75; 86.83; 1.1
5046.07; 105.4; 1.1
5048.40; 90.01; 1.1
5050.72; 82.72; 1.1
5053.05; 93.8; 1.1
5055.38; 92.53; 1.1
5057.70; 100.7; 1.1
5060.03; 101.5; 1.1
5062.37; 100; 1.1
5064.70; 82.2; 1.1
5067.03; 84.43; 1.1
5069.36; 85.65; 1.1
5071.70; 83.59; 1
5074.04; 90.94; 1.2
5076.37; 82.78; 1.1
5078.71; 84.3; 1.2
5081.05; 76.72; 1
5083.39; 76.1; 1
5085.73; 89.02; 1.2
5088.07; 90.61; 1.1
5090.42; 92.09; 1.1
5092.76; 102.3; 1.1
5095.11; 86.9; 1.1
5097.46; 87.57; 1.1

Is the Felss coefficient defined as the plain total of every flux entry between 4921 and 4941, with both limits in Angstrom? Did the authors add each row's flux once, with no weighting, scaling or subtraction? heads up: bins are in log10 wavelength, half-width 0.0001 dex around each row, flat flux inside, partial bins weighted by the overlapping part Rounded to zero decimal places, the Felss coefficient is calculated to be 916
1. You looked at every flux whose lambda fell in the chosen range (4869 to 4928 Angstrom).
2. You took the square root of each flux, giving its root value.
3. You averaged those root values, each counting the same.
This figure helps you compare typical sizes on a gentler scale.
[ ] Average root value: 9.9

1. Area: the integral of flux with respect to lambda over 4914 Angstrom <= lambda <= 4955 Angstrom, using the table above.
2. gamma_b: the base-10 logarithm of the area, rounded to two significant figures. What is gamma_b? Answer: 3.6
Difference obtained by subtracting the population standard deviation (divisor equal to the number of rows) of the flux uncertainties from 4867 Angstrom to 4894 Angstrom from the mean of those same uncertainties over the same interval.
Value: 1.19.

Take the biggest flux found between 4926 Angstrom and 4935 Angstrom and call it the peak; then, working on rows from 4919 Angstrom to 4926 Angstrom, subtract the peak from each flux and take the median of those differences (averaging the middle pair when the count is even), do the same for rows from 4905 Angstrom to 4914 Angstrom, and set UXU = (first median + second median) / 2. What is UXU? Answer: -20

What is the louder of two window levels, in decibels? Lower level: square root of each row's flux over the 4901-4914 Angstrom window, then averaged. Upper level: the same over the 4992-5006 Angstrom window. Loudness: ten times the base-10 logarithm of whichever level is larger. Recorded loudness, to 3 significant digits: 10.1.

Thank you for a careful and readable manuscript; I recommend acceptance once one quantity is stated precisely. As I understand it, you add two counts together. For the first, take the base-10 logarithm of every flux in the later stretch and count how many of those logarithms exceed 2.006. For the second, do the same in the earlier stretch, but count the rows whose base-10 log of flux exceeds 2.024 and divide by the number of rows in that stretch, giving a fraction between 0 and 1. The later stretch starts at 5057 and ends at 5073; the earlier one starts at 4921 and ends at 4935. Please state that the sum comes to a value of 1.5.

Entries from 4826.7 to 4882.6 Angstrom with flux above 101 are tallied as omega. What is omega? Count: 17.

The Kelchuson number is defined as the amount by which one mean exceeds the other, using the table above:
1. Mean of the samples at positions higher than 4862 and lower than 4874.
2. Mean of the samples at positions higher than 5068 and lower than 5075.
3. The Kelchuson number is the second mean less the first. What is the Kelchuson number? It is -8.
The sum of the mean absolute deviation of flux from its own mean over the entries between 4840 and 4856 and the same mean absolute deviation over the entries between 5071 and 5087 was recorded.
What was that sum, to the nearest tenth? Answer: 8.4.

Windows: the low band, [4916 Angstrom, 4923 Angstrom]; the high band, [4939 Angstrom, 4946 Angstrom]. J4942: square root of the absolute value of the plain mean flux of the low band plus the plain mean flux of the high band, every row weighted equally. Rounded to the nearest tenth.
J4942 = 13.7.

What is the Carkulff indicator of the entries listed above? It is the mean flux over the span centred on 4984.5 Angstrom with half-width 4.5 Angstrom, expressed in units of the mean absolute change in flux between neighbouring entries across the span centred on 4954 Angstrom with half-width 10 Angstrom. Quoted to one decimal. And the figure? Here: 8.7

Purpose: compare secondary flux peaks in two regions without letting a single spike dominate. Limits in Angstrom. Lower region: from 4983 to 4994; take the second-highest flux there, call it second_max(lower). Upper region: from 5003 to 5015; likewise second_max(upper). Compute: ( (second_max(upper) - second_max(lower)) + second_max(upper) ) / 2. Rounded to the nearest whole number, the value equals 43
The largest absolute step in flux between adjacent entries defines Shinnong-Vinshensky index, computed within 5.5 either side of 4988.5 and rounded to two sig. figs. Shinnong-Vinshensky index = 14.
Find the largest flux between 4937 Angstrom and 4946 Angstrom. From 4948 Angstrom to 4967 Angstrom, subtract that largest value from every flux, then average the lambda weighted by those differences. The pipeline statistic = 4959.8 Angstrom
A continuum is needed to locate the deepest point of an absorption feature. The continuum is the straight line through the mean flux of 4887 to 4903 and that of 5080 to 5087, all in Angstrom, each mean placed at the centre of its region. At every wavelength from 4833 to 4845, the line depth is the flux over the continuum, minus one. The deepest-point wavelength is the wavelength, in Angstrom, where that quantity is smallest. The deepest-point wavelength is 4838.98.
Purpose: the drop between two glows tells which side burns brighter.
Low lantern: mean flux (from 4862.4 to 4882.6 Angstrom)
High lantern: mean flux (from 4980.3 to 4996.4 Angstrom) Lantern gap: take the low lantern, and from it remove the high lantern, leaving 5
